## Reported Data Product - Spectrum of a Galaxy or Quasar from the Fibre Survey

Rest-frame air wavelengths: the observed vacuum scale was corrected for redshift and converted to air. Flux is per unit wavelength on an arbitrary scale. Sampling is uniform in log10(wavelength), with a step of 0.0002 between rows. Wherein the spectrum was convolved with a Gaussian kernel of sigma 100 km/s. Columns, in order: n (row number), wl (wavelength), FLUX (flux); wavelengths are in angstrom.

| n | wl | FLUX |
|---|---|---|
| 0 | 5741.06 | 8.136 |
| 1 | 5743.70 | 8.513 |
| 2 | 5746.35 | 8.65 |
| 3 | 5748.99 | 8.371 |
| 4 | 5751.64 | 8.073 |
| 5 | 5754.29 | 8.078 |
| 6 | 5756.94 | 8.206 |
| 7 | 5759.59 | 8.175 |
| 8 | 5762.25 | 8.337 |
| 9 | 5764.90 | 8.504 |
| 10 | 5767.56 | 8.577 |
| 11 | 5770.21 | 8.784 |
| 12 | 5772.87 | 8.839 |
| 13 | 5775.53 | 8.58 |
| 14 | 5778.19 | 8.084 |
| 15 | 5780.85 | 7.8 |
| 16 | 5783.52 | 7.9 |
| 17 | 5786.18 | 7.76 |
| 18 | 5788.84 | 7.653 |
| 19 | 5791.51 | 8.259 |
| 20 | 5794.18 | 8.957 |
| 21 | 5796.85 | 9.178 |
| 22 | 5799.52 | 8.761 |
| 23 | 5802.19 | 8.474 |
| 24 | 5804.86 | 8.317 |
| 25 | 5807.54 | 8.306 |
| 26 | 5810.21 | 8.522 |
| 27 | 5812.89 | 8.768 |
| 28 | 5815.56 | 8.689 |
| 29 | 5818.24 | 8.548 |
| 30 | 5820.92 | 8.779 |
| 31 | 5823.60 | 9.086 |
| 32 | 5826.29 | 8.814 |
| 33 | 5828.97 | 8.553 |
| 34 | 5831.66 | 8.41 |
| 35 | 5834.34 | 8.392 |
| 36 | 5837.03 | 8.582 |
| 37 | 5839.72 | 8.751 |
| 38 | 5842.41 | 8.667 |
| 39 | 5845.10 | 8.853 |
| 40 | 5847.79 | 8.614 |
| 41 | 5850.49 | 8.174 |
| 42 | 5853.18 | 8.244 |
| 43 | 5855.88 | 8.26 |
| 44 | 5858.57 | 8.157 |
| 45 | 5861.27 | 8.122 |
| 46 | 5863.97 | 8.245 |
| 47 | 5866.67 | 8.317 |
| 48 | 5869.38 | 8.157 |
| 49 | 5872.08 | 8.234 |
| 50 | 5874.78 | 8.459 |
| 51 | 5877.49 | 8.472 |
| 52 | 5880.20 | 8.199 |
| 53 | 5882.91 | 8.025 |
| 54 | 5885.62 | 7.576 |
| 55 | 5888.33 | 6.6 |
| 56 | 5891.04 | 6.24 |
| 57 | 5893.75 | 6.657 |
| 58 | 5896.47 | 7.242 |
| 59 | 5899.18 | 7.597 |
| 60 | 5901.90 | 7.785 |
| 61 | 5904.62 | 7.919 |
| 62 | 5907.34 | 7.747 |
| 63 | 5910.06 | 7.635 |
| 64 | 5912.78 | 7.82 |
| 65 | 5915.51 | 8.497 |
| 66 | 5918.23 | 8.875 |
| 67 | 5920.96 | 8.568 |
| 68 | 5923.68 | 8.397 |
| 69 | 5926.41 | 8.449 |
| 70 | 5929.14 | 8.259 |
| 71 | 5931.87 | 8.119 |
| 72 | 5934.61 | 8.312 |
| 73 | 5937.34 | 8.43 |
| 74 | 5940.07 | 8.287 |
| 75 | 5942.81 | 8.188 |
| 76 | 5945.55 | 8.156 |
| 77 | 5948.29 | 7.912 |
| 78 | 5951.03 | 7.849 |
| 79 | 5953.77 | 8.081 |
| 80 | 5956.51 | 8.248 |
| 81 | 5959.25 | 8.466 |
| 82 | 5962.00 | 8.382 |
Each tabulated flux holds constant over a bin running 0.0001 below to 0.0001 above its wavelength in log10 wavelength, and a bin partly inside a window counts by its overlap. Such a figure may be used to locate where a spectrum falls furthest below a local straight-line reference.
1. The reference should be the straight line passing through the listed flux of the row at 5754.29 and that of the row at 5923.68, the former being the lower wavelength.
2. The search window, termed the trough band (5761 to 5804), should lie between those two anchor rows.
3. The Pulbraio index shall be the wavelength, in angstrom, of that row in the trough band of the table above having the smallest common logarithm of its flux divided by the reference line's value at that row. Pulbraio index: 5788.84 angstrom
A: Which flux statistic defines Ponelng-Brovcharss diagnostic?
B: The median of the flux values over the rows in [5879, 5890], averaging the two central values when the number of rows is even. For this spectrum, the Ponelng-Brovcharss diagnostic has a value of 7.8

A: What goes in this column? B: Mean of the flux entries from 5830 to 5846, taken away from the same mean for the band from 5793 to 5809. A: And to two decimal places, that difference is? 0.06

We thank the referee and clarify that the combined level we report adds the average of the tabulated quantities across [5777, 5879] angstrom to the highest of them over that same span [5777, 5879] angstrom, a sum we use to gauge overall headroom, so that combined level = 17.6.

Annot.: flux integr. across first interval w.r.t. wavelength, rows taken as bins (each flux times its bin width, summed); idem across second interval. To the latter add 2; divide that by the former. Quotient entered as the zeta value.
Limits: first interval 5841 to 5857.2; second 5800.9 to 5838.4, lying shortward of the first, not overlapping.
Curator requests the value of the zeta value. 2.4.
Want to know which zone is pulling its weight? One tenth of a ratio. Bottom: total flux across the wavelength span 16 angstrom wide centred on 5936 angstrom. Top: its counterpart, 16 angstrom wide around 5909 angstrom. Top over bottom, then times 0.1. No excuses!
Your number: 0.096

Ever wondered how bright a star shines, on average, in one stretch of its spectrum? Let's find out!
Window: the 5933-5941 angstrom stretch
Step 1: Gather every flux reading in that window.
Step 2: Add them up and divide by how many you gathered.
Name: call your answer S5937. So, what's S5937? 8.34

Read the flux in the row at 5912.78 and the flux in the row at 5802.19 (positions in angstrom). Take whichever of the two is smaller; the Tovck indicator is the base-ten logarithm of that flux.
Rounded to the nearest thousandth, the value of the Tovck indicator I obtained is 0.893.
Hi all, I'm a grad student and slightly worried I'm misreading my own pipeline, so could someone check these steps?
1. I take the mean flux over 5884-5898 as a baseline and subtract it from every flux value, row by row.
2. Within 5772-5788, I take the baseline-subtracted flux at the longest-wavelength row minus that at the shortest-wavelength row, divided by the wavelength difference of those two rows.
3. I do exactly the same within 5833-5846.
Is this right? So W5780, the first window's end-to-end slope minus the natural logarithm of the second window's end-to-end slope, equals 3.1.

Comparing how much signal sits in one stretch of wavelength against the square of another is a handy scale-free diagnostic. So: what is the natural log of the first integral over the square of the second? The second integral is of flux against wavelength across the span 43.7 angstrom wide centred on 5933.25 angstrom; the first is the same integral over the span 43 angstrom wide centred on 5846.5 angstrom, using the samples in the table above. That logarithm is -5.88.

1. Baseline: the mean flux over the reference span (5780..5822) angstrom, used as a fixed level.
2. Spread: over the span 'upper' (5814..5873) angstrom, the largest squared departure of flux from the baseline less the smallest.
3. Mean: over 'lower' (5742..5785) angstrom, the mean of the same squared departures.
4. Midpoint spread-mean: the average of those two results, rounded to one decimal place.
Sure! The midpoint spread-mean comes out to 0.3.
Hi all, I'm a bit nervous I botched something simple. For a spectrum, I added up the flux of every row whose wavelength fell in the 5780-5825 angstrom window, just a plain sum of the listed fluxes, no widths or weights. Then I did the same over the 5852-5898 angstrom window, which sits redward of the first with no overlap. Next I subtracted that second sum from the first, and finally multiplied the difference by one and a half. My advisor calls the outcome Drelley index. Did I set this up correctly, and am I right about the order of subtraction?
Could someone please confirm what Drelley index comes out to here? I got 16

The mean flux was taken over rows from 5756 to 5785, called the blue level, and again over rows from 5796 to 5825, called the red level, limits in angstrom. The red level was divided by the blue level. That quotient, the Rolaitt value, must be 1.04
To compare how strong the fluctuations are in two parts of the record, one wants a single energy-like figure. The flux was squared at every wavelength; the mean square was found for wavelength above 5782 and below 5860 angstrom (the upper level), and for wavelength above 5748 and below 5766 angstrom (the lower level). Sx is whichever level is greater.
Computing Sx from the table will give 72.3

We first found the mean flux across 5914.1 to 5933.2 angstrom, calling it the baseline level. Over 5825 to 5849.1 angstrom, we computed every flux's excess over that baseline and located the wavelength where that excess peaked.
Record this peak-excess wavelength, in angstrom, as 5845.10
